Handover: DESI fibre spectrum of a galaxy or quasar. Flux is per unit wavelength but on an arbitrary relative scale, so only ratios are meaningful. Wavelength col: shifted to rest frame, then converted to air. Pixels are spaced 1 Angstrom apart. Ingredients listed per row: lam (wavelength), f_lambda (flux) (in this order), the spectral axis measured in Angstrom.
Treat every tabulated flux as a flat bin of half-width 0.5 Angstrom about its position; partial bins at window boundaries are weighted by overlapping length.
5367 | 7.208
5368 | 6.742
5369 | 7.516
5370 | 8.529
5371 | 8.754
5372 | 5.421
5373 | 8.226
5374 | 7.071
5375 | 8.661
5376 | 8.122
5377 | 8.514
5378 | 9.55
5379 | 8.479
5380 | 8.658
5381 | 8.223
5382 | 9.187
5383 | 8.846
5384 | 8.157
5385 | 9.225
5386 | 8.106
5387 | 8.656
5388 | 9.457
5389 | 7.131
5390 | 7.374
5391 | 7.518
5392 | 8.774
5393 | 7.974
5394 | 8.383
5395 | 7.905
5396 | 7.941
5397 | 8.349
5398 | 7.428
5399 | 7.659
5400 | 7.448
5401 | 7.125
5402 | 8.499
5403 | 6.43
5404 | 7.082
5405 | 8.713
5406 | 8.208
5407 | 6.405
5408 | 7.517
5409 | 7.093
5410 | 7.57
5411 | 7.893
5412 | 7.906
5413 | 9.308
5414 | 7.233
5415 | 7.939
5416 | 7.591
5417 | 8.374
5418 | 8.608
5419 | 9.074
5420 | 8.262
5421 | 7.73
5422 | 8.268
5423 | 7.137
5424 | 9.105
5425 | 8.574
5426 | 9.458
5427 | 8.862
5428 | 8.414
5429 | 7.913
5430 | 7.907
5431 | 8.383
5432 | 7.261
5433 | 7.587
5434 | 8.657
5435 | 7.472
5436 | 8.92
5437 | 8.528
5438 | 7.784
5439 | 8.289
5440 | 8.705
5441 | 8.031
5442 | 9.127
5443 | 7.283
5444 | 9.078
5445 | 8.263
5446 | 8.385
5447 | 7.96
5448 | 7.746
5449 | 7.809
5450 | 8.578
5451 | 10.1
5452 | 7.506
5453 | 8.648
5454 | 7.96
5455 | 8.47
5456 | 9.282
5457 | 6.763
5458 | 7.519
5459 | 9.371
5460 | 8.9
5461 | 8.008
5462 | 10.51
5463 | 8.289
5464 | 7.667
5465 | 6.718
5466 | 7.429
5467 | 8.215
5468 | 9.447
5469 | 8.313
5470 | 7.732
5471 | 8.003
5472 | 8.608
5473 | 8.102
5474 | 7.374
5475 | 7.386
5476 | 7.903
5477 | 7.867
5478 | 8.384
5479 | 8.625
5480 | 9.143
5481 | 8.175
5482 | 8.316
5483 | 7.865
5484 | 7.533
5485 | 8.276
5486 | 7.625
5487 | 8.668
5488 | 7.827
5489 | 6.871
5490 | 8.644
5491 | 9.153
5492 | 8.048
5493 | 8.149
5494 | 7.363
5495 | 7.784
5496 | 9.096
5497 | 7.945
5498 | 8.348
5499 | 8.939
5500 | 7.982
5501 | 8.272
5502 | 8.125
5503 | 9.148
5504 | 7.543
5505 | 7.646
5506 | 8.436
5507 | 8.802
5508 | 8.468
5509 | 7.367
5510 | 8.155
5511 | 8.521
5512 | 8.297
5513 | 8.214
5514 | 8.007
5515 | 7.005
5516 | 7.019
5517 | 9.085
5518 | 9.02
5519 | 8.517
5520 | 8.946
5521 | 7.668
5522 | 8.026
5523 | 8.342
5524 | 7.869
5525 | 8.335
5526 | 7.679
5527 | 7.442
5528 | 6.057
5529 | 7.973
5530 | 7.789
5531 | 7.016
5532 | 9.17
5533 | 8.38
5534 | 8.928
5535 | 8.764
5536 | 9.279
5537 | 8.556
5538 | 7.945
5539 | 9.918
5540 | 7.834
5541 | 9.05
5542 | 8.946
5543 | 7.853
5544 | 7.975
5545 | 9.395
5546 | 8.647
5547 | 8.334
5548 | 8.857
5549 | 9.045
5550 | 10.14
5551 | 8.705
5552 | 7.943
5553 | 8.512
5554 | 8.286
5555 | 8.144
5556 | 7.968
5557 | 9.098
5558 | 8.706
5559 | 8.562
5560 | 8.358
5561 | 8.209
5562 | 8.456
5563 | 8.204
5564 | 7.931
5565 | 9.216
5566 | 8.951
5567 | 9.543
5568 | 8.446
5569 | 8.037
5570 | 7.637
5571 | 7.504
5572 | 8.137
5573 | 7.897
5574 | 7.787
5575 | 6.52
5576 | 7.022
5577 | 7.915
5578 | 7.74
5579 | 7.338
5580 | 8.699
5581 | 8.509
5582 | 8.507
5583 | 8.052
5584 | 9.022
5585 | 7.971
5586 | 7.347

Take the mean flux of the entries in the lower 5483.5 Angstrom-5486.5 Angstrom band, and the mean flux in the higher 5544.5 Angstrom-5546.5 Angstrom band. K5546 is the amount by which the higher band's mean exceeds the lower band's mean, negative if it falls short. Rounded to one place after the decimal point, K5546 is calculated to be 1.2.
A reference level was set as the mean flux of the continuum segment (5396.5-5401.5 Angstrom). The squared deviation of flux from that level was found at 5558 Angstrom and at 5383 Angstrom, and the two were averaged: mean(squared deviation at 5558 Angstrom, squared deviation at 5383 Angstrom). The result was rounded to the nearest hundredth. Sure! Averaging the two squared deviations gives 1.38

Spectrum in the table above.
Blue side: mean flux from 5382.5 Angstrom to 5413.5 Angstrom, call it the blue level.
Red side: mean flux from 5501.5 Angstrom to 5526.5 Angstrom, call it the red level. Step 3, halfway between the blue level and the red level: 8.05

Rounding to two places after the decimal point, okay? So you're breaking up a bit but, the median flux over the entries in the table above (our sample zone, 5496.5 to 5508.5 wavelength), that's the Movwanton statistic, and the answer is 8.31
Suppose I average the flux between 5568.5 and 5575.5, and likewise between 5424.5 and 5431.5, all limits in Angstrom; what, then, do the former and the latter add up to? 16.15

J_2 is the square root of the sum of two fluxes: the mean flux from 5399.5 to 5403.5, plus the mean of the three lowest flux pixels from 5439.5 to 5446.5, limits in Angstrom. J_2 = 3.90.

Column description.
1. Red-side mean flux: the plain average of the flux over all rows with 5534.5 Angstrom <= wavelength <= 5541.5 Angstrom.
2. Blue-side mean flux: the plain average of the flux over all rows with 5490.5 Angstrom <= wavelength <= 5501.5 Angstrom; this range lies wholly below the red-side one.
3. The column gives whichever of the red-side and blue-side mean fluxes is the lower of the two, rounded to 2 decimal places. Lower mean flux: 8.28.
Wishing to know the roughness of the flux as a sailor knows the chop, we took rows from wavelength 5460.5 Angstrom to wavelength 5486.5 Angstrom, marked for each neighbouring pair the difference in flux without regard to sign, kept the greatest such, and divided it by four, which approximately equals 0.63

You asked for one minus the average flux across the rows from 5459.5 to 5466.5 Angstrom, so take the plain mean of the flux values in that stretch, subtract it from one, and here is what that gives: -7.22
